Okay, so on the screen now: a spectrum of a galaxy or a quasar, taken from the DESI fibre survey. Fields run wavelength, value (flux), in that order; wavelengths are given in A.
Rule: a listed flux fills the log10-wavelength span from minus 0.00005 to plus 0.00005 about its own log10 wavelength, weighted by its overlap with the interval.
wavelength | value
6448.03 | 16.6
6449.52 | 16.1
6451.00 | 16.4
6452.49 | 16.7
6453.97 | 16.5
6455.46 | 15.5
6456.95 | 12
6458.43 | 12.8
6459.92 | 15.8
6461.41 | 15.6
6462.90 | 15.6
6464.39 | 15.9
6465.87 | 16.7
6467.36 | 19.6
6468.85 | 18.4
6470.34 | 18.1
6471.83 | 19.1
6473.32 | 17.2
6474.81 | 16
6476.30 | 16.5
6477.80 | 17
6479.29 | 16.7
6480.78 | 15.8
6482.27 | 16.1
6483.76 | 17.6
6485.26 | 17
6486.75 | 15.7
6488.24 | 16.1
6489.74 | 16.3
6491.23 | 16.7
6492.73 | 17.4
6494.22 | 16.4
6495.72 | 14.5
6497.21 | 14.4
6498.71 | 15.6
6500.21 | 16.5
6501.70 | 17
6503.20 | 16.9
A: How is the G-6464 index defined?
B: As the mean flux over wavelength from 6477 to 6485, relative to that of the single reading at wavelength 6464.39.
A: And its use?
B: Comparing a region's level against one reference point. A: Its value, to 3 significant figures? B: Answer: 1.05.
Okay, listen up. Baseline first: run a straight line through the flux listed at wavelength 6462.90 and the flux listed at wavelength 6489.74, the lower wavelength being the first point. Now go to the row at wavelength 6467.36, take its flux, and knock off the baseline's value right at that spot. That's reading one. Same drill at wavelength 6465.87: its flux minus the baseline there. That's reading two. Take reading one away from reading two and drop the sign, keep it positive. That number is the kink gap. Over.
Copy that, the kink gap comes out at 2.86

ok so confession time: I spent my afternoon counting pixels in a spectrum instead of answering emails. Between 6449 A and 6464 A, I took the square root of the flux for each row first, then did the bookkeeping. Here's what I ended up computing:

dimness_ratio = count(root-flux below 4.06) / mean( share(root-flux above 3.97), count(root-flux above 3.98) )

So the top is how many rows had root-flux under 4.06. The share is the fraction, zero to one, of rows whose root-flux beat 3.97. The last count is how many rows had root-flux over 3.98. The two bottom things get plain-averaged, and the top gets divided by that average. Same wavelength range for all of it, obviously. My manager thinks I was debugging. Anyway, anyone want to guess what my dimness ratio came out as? 3.6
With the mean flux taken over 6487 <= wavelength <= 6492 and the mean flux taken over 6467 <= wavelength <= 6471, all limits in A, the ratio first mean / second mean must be 0.88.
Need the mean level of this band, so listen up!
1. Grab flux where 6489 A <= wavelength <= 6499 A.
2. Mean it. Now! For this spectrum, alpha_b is 15.9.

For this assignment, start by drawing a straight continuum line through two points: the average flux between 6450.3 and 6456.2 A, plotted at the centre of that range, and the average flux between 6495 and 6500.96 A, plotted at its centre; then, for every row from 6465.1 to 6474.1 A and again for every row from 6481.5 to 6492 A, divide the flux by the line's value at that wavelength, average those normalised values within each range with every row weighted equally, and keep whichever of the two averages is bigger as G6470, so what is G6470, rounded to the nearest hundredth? 1.14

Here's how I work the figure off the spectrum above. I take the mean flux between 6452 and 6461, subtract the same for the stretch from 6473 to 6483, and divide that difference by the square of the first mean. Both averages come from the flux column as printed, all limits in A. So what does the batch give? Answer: -0.007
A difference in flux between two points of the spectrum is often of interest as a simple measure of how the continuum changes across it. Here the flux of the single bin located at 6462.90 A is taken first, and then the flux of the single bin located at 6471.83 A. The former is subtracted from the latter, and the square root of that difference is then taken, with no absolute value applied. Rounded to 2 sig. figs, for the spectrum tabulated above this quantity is 1.9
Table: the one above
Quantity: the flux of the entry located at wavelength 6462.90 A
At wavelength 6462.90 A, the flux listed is 15.6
